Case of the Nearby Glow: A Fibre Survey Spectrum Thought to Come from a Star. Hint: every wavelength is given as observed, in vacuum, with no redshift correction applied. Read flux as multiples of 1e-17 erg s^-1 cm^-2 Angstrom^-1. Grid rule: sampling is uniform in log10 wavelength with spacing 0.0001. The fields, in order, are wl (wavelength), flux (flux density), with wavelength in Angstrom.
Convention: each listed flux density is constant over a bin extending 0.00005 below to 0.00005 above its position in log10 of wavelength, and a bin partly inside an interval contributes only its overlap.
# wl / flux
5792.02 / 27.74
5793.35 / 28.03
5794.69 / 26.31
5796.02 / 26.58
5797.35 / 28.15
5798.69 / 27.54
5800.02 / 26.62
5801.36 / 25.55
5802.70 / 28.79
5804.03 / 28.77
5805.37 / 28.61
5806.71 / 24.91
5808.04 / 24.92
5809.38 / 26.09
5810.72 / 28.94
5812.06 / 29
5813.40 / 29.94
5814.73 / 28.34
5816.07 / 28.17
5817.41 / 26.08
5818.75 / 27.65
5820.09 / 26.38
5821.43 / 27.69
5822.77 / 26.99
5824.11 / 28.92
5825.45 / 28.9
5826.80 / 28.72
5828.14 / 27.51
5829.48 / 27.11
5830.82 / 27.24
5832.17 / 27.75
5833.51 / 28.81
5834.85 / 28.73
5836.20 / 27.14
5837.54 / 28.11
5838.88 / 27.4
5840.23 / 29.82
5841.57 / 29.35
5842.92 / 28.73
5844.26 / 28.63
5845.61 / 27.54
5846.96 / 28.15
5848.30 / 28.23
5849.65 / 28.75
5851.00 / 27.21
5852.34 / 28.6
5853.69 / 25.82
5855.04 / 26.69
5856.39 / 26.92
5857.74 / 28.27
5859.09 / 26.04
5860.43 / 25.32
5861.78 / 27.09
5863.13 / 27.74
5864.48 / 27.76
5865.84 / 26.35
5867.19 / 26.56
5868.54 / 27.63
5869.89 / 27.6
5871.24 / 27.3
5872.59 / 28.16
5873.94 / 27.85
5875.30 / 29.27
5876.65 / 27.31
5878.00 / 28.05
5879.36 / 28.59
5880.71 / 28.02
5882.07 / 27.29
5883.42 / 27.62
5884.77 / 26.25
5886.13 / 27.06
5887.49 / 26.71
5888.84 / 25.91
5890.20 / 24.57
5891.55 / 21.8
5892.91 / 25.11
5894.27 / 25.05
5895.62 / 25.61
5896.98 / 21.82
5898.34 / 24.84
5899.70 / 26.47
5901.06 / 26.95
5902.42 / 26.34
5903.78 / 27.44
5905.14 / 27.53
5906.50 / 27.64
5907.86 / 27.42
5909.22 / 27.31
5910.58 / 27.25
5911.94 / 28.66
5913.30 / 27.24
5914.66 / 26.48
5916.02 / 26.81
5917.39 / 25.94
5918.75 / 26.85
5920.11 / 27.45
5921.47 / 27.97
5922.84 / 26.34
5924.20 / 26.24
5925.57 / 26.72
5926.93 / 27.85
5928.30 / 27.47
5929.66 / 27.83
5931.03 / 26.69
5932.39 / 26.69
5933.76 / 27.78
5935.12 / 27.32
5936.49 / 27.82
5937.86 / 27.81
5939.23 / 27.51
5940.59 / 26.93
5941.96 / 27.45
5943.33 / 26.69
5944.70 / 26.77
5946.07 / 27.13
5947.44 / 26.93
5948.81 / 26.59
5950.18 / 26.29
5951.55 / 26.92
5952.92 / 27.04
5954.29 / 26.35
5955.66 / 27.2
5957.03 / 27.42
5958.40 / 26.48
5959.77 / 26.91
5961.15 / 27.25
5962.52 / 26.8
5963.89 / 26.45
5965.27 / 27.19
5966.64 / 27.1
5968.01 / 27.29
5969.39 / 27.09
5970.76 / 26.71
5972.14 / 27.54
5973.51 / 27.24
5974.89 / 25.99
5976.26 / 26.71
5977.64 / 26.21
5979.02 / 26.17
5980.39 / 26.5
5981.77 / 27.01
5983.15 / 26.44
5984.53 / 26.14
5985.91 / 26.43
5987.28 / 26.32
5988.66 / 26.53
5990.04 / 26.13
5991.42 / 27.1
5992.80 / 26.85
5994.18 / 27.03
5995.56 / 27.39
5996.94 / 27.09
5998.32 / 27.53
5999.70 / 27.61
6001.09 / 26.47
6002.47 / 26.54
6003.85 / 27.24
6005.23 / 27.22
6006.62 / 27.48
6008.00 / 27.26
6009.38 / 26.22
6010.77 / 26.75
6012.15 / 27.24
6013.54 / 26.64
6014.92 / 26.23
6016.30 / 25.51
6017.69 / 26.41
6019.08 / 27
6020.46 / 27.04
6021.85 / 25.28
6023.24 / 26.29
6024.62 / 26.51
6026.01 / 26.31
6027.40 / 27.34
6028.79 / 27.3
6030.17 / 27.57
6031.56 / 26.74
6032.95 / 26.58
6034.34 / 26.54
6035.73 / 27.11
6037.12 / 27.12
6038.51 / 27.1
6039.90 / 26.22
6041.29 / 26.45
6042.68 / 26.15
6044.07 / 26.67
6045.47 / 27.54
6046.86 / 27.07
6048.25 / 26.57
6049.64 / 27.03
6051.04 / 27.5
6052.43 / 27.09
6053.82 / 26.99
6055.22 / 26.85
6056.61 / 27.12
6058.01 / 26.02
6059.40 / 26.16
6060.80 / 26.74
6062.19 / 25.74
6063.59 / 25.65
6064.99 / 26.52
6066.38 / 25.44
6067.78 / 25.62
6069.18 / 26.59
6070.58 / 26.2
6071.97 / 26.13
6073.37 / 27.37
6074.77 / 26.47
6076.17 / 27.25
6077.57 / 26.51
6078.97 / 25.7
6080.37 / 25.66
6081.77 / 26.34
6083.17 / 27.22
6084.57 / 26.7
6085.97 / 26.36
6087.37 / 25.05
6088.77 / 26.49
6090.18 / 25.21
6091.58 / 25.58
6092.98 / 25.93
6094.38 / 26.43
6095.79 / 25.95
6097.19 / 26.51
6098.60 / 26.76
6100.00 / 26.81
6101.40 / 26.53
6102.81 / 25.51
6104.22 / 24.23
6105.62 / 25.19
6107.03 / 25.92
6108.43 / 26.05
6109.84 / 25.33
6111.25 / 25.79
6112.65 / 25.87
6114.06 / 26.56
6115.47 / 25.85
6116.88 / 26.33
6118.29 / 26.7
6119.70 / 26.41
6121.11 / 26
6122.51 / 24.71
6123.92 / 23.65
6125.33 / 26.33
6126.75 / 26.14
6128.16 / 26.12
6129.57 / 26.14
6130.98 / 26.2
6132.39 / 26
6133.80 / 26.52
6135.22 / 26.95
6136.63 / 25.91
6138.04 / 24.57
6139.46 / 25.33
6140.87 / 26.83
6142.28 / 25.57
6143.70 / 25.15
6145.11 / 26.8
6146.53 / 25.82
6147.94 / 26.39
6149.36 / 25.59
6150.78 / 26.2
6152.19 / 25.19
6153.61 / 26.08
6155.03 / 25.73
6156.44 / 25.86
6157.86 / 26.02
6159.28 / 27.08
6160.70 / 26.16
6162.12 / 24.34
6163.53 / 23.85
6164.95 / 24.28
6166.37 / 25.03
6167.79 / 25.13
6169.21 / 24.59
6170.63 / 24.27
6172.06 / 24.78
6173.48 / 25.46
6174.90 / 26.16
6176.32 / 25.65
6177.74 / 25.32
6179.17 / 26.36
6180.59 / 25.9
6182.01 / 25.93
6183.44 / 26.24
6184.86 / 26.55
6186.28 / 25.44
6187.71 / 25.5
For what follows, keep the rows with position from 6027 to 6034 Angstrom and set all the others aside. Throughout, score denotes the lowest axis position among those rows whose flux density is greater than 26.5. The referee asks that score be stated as 6027.40 Angstrom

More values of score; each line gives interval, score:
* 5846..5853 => 5846.96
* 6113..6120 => 6114.06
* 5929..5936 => 5929.66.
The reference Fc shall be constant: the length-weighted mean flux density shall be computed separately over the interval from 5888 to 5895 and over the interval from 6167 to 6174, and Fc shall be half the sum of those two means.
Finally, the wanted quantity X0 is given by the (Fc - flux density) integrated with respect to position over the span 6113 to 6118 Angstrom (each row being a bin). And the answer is -7.8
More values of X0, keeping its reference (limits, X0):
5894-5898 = 2.3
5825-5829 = -14.3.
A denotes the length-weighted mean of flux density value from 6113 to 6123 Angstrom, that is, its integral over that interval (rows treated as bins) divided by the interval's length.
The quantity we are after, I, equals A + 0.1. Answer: 26.2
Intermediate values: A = 26.1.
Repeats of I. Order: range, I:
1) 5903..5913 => 27.7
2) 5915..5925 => 26.9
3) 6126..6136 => 26.4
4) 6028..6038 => 27.1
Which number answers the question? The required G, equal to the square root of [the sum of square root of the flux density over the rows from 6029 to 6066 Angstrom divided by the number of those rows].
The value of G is 2.274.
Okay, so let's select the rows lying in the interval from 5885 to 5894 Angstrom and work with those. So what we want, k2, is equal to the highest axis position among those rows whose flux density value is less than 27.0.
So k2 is 5892.91 Angstrom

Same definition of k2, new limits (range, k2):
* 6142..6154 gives 6153.61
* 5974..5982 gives 5980.39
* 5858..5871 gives 5867.19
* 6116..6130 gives 6129.57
